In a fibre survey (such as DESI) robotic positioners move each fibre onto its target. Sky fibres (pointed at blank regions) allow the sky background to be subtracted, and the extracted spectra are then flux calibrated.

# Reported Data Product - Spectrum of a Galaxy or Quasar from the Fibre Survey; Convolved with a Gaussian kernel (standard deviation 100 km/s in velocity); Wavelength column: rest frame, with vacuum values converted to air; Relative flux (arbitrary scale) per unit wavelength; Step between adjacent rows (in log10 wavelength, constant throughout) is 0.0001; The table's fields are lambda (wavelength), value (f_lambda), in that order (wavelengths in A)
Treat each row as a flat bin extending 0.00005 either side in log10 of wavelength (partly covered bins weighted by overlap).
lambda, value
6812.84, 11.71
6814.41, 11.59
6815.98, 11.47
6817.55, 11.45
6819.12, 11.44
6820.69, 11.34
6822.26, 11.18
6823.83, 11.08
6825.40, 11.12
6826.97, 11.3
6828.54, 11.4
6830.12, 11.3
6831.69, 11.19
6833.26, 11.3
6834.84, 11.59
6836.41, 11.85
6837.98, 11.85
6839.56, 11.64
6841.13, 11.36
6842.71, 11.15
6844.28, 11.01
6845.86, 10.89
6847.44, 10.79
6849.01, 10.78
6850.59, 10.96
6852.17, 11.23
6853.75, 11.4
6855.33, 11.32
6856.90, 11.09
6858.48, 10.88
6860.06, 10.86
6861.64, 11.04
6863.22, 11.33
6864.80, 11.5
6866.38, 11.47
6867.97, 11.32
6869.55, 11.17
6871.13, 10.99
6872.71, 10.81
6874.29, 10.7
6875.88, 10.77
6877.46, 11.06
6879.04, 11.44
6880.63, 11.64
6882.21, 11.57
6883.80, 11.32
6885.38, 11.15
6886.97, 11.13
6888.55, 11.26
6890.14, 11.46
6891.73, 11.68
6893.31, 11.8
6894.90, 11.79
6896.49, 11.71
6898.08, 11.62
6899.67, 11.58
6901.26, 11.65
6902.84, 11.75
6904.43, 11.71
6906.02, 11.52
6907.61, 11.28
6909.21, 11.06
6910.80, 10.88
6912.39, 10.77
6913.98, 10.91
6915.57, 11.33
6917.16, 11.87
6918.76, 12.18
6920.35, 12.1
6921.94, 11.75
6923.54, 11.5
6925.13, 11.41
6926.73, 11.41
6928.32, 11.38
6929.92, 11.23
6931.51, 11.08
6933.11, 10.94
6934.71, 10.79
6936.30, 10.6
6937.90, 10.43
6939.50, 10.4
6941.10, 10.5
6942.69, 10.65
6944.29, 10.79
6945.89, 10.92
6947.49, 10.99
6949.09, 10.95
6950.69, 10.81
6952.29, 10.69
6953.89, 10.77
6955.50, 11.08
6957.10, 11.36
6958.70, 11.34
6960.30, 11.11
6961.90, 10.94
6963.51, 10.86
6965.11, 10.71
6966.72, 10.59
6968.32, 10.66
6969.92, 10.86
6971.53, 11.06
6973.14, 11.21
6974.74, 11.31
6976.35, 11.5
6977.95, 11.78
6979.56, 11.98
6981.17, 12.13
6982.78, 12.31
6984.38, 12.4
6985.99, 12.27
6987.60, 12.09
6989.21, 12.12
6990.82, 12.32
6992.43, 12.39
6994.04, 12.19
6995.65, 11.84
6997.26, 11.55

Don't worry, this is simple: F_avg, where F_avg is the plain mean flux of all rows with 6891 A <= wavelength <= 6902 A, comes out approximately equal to 11.7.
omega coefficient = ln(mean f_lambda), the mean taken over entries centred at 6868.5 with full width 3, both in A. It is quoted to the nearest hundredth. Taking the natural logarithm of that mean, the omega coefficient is 2.42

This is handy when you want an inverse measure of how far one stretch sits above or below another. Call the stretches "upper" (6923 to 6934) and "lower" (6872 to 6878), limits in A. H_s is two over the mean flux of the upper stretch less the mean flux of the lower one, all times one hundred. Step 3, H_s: 451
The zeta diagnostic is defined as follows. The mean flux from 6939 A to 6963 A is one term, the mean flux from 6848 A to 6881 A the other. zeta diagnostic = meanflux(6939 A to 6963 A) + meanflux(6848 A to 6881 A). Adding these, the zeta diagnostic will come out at 22.0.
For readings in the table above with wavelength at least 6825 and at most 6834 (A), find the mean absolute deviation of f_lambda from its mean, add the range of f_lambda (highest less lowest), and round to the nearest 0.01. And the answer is 0.36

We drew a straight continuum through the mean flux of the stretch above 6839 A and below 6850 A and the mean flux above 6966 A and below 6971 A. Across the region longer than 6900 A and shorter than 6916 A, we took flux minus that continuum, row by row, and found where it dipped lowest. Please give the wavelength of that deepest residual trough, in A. 6912.39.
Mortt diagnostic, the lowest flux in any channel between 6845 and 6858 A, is 10.78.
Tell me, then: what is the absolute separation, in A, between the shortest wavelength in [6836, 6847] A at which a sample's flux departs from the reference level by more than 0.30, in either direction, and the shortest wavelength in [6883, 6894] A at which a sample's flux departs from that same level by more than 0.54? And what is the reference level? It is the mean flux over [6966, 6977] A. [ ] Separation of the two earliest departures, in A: 55.3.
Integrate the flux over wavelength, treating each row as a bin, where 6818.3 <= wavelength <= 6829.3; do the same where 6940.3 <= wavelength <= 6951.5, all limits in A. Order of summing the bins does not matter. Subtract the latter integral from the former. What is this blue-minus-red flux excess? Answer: 3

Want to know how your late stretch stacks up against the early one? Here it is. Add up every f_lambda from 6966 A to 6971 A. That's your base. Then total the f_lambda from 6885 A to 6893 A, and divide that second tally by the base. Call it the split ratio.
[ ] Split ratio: 1.8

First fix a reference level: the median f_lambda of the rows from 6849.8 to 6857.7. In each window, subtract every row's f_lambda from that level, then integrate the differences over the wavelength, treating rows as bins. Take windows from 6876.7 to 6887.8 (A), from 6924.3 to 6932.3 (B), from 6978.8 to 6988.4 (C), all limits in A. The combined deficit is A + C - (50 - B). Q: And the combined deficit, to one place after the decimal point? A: -61.0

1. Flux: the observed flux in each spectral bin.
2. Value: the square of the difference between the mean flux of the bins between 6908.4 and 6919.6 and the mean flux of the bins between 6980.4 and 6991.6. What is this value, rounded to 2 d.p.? 0.90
